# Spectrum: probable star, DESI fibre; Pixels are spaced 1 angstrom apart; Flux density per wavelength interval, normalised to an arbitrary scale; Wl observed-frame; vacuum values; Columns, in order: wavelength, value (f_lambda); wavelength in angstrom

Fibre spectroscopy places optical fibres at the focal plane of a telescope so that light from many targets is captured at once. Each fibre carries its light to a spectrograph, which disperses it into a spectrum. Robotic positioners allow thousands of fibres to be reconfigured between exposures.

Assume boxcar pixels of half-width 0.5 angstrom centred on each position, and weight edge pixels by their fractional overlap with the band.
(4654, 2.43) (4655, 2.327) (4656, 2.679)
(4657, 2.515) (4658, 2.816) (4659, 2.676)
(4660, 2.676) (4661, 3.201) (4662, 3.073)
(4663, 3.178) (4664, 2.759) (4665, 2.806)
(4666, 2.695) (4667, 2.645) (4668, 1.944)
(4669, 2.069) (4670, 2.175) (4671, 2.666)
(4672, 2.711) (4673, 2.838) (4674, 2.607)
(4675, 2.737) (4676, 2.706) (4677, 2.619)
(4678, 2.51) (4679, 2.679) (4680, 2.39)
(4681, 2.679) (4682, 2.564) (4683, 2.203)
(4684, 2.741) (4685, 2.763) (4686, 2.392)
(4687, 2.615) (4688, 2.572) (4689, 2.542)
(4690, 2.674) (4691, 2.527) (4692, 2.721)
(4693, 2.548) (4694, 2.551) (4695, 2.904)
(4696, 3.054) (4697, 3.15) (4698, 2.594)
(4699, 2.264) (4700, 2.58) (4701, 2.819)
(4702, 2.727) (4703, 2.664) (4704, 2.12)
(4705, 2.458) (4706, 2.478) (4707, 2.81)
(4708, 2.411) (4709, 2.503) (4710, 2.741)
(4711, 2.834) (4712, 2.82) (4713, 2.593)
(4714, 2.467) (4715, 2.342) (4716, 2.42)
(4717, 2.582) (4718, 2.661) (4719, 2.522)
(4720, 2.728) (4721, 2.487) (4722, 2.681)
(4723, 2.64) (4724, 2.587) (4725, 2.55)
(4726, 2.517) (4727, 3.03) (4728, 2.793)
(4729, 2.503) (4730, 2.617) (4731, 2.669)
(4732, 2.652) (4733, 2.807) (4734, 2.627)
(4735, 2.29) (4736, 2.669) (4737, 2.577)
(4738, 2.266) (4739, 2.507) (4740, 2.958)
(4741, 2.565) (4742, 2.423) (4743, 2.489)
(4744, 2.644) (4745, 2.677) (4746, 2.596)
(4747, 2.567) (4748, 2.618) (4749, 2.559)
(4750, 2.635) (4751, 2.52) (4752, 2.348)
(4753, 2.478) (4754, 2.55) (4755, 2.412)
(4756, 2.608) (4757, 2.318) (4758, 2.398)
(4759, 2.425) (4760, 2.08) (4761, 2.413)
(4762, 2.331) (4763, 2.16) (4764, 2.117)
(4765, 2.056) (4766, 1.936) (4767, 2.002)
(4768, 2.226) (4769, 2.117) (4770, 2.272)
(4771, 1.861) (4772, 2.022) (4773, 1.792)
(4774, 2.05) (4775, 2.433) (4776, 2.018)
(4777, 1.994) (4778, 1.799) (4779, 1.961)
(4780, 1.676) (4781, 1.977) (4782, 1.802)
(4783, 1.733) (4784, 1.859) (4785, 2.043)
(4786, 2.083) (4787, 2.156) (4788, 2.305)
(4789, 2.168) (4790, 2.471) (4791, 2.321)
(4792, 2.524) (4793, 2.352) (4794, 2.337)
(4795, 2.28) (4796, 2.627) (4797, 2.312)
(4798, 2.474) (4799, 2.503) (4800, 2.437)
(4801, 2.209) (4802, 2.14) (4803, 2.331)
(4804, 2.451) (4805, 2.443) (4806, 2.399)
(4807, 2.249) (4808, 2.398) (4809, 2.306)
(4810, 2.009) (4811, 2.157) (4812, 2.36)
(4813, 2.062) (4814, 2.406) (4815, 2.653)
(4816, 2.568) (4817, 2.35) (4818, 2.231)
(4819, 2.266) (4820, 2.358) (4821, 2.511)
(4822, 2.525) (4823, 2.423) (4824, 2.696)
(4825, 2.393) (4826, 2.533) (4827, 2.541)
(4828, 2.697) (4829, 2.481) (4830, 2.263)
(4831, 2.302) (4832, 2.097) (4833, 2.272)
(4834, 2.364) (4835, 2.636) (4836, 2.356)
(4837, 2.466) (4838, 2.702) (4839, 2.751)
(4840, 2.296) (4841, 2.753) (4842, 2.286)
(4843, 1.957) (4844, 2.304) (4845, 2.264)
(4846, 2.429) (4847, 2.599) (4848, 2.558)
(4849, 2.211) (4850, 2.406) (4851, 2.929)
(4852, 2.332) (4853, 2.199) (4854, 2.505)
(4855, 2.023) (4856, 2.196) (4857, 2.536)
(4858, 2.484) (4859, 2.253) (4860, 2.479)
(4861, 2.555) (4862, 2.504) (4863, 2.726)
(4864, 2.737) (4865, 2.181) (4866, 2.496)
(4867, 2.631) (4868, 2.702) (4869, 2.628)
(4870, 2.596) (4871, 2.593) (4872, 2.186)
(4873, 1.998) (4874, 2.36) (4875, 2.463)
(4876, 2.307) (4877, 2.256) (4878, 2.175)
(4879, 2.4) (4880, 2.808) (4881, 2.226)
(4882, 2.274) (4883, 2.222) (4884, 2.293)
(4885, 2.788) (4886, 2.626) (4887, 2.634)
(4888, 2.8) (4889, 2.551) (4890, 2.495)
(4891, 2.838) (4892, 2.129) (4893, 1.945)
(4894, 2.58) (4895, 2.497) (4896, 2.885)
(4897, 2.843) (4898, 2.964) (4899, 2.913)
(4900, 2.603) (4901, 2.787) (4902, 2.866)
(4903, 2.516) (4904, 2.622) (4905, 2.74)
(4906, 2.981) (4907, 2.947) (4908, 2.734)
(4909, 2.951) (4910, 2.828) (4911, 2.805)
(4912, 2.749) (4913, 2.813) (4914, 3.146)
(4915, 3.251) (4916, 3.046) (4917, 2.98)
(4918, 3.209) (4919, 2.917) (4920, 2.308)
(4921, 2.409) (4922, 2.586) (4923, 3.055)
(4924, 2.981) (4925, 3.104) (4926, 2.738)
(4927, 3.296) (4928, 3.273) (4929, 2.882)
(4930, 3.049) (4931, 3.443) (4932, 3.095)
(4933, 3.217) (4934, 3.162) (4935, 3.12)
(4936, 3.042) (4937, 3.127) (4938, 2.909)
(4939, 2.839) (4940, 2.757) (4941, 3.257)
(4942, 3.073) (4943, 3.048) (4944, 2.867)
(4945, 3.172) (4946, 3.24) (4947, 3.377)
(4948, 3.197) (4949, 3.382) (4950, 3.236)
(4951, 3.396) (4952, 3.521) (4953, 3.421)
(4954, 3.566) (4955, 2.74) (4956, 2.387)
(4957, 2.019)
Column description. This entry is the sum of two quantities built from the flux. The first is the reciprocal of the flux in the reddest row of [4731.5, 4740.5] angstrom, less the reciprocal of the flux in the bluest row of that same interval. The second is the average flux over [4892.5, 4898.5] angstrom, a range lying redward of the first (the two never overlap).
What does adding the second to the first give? 2.6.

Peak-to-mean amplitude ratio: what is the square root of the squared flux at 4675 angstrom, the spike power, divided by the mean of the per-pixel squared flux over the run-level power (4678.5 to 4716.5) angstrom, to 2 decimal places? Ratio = 1.05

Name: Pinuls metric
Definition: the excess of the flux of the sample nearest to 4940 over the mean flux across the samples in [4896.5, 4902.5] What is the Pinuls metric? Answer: -0.1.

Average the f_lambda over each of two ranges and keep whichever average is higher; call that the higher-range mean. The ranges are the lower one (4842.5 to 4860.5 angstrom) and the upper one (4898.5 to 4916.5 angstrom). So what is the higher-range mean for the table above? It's 2.85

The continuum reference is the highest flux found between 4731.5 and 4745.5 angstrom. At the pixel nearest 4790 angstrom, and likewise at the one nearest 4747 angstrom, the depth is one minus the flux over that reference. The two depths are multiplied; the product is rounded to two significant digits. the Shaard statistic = 0.022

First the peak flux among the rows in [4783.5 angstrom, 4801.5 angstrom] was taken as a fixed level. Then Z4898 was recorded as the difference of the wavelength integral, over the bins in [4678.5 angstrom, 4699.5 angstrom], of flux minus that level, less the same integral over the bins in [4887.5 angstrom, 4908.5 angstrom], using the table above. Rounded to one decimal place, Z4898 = -1.1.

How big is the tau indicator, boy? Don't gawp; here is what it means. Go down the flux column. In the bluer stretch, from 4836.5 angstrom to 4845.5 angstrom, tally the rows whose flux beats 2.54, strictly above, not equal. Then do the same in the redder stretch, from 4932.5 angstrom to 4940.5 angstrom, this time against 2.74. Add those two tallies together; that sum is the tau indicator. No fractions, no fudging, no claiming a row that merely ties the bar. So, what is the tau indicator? 11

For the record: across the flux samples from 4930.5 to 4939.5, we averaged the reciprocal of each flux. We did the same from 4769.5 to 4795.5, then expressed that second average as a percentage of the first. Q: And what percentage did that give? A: 150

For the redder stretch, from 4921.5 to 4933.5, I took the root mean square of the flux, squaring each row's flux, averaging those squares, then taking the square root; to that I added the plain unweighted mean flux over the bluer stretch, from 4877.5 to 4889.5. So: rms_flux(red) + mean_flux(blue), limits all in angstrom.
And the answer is 5.6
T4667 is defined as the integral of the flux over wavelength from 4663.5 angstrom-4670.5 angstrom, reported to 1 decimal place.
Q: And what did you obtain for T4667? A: 17.1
